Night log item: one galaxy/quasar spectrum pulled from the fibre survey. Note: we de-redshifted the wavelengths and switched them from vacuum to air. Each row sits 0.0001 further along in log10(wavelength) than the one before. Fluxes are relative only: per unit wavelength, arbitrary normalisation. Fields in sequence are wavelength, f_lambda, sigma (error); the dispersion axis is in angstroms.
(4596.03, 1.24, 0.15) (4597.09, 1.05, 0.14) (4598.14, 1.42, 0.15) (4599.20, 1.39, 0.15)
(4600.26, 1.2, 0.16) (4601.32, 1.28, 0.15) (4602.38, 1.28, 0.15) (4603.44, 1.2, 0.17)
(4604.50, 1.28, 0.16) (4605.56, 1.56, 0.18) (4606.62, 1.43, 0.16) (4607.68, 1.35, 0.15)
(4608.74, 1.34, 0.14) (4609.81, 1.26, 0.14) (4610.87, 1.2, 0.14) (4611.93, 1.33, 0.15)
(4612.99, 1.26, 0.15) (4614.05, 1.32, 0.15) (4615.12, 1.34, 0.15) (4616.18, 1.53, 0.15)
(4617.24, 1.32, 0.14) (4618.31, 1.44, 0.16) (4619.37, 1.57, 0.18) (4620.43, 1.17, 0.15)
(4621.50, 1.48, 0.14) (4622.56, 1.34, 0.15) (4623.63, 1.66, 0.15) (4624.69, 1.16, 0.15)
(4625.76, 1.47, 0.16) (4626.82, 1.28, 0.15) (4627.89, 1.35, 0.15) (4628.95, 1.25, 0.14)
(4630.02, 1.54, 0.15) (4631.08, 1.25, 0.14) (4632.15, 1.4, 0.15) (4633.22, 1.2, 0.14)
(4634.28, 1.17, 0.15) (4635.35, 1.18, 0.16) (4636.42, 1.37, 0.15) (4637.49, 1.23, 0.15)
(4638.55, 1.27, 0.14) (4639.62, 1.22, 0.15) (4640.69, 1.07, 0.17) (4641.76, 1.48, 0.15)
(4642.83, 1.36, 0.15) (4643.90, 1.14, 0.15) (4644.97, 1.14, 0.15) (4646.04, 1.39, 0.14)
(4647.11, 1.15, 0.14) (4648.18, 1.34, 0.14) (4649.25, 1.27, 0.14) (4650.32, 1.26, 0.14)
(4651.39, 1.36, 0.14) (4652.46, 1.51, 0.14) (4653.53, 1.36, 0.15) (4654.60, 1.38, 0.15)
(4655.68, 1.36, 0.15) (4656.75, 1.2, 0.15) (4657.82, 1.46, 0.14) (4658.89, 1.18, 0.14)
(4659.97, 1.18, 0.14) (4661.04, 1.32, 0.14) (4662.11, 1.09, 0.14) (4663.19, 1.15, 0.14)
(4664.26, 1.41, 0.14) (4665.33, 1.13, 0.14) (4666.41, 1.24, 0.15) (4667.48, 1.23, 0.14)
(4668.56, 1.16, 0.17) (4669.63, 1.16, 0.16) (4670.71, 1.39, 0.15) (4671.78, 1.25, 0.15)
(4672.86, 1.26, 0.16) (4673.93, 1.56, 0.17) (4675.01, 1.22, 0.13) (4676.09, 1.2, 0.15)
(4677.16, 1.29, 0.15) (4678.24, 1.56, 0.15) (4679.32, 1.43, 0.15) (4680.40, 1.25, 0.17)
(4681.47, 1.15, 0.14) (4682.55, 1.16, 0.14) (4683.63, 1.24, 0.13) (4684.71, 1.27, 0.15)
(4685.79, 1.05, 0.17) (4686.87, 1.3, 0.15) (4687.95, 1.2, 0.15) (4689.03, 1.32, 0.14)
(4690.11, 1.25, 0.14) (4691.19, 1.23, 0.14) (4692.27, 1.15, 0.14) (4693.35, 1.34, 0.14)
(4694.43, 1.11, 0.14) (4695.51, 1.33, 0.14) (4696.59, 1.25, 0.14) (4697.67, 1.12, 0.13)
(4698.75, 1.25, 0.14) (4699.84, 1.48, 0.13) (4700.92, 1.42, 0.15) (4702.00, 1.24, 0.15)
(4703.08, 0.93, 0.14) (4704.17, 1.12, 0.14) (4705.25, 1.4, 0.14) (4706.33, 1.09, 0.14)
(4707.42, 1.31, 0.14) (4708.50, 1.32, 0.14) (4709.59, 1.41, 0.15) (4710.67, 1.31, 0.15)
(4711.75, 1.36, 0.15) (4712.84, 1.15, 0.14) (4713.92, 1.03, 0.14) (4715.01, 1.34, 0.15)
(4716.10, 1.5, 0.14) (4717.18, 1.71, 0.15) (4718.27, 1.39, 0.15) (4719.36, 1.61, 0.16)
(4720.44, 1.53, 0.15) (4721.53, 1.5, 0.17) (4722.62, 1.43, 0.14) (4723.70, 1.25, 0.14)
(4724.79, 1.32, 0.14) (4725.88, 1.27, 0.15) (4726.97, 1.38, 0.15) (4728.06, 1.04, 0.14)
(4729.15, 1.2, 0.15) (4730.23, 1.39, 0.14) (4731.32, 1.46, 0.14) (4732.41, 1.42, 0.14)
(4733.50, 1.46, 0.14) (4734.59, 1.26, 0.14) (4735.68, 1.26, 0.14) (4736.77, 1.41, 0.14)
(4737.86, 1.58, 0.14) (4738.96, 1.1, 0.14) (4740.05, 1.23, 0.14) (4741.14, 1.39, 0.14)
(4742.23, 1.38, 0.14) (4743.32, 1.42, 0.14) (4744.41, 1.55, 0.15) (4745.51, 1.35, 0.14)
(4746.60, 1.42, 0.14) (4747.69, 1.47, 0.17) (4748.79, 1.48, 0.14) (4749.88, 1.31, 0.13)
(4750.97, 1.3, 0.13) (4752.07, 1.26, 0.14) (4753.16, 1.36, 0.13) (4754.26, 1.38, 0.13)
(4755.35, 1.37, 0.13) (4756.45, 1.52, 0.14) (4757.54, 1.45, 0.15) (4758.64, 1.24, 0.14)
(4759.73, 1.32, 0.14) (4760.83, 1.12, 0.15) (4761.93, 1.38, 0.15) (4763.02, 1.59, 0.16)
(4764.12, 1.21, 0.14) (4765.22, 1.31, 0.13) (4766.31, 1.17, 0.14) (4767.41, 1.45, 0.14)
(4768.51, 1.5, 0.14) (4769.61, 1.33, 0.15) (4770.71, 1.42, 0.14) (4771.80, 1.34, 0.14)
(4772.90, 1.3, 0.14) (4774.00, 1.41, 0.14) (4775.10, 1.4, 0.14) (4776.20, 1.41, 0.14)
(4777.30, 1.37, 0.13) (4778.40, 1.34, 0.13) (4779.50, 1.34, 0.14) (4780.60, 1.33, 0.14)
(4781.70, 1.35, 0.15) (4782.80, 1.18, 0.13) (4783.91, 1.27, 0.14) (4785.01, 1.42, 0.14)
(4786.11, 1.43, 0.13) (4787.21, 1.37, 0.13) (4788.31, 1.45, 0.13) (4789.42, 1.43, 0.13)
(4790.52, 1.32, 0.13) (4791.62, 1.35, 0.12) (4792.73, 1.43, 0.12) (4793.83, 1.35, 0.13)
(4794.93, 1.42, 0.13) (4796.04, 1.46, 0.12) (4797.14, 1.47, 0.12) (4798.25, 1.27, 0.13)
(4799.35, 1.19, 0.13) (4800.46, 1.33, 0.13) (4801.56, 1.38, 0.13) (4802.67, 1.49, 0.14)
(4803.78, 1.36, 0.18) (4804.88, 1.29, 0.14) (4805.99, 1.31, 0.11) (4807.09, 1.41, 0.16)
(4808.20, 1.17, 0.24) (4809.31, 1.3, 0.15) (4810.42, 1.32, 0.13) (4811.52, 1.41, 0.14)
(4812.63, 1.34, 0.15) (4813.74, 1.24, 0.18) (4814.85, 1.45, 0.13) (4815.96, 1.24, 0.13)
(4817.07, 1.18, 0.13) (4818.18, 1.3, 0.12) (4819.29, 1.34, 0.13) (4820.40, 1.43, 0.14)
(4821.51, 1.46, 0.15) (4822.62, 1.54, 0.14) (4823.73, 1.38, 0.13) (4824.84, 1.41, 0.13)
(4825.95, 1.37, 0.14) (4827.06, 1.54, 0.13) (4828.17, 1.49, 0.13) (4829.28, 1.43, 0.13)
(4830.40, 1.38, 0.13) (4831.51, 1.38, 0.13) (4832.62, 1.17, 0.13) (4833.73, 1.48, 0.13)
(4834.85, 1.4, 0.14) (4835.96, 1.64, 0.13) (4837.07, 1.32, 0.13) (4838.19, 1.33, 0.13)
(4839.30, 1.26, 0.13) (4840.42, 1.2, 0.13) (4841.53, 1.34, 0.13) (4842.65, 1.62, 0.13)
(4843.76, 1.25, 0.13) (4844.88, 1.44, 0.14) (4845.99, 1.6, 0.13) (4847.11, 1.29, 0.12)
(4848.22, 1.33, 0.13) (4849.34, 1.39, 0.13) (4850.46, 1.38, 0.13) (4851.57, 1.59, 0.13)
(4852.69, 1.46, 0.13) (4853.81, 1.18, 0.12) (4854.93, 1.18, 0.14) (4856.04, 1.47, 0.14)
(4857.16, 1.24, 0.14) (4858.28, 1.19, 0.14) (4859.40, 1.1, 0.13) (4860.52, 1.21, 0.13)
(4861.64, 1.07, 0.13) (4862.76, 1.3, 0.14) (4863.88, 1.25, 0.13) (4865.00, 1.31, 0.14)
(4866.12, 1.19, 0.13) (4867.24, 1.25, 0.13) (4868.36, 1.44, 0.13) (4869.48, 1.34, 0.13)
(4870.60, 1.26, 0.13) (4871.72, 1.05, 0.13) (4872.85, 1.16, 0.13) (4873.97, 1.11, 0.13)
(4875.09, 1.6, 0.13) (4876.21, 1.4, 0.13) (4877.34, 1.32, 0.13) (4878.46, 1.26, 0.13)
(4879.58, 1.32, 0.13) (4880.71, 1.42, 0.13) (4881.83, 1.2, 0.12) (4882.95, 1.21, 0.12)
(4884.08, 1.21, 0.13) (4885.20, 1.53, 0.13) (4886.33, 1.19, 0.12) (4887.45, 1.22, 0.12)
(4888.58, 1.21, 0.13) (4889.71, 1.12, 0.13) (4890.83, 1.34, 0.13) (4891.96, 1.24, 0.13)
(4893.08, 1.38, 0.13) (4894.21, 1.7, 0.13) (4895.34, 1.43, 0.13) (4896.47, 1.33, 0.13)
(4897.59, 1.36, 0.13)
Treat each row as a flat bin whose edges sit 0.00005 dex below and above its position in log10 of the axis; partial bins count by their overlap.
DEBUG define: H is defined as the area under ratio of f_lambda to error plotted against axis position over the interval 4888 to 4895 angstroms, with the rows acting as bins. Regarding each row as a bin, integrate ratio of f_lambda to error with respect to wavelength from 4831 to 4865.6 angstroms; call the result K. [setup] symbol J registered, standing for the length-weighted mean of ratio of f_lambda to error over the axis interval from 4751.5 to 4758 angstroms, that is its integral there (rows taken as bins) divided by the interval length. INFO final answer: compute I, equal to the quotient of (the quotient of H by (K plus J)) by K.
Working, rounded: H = 72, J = 10.2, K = 350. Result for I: 0.001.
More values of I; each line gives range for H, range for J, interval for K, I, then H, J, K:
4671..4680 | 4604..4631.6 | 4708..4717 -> 0.011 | 80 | 9.0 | 82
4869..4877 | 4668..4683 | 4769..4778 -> 0.009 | 78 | 8.5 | 89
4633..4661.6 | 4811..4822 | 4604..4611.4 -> 0.051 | 251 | 9.7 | 65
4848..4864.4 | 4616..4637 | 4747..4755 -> 0.023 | 159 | 9.0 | 79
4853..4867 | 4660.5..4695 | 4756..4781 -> 0.002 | 128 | 8.5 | 241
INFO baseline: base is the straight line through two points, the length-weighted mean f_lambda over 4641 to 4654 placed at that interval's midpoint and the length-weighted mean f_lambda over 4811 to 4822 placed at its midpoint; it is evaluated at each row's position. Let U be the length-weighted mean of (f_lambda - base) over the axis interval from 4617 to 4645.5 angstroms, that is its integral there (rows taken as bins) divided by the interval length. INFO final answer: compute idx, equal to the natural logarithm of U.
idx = -4.7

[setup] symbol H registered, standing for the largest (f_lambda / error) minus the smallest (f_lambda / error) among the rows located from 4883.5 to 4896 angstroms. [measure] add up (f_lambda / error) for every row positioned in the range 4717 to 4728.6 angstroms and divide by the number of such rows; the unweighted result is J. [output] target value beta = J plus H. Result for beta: 13.9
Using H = 4.5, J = 9.4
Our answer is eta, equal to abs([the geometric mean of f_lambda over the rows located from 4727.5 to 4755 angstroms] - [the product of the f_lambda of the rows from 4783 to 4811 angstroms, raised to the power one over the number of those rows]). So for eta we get 0.008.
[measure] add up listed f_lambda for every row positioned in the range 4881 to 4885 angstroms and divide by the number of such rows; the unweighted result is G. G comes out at 1.21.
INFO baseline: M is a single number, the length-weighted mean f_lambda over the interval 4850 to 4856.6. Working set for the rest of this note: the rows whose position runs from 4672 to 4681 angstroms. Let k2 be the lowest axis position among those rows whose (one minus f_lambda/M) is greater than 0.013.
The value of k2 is 4672.86 angstroms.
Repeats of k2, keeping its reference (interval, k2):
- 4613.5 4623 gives 4614.05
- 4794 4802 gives 4798.25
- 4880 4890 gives 4881.83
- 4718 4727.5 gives 4723.70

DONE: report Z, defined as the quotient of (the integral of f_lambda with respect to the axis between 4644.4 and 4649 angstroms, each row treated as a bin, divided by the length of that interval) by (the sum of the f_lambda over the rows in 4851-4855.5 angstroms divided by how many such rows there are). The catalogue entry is 0.93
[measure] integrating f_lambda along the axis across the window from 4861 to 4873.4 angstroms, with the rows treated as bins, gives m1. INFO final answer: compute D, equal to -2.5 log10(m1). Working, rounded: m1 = 15.3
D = -2.97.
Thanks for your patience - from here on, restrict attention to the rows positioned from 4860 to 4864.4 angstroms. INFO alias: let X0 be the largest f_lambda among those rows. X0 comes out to 1.3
